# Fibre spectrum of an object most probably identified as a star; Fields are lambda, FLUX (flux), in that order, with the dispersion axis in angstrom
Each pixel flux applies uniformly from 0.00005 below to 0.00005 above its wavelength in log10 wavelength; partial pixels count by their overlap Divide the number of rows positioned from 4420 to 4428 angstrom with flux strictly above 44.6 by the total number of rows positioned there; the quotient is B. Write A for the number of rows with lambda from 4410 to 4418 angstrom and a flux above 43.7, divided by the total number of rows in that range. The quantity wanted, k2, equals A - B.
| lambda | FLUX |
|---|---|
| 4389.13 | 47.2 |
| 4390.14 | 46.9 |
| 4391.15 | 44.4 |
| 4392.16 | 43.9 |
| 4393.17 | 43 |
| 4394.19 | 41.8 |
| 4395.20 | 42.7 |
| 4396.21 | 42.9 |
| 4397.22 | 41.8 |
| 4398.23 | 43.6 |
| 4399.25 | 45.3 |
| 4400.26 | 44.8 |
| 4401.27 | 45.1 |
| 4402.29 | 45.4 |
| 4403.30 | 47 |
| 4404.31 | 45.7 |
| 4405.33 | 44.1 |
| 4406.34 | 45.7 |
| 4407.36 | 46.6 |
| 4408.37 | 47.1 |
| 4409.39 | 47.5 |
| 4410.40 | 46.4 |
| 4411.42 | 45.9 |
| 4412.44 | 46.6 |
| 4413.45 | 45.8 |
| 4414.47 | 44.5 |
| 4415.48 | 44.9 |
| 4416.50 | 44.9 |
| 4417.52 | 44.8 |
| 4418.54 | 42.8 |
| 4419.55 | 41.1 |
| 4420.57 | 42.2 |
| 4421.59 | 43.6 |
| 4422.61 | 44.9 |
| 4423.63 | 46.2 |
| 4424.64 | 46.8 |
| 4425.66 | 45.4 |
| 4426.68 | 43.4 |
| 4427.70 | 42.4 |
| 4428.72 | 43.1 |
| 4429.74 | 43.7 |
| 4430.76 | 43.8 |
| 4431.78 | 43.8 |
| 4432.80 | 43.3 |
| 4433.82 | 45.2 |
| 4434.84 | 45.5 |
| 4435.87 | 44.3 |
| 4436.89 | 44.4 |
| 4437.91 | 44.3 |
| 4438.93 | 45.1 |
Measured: 0.50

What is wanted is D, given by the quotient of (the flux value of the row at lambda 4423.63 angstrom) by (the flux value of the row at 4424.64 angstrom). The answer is 0.987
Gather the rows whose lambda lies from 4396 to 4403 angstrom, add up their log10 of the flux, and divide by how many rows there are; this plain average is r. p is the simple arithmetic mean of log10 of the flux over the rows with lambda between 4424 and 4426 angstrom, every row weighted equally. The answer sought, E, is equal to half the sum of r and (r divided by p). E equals 1.32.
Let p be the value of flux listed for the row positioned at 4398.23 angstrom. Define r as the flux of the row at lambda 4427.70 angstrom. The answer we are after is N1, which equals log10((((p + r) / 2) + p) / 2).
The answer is 1.64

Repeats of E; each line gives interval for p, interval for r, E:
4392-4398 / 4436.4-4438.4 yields 1.33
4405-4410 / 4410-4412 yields 1.33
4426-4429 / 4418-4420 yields 1.31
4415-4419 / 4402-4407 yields 1.33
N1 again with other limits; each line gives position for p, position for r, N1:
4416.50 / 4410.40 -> 1.66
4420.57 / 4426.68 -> 1.63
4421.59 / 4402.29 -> 1.64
